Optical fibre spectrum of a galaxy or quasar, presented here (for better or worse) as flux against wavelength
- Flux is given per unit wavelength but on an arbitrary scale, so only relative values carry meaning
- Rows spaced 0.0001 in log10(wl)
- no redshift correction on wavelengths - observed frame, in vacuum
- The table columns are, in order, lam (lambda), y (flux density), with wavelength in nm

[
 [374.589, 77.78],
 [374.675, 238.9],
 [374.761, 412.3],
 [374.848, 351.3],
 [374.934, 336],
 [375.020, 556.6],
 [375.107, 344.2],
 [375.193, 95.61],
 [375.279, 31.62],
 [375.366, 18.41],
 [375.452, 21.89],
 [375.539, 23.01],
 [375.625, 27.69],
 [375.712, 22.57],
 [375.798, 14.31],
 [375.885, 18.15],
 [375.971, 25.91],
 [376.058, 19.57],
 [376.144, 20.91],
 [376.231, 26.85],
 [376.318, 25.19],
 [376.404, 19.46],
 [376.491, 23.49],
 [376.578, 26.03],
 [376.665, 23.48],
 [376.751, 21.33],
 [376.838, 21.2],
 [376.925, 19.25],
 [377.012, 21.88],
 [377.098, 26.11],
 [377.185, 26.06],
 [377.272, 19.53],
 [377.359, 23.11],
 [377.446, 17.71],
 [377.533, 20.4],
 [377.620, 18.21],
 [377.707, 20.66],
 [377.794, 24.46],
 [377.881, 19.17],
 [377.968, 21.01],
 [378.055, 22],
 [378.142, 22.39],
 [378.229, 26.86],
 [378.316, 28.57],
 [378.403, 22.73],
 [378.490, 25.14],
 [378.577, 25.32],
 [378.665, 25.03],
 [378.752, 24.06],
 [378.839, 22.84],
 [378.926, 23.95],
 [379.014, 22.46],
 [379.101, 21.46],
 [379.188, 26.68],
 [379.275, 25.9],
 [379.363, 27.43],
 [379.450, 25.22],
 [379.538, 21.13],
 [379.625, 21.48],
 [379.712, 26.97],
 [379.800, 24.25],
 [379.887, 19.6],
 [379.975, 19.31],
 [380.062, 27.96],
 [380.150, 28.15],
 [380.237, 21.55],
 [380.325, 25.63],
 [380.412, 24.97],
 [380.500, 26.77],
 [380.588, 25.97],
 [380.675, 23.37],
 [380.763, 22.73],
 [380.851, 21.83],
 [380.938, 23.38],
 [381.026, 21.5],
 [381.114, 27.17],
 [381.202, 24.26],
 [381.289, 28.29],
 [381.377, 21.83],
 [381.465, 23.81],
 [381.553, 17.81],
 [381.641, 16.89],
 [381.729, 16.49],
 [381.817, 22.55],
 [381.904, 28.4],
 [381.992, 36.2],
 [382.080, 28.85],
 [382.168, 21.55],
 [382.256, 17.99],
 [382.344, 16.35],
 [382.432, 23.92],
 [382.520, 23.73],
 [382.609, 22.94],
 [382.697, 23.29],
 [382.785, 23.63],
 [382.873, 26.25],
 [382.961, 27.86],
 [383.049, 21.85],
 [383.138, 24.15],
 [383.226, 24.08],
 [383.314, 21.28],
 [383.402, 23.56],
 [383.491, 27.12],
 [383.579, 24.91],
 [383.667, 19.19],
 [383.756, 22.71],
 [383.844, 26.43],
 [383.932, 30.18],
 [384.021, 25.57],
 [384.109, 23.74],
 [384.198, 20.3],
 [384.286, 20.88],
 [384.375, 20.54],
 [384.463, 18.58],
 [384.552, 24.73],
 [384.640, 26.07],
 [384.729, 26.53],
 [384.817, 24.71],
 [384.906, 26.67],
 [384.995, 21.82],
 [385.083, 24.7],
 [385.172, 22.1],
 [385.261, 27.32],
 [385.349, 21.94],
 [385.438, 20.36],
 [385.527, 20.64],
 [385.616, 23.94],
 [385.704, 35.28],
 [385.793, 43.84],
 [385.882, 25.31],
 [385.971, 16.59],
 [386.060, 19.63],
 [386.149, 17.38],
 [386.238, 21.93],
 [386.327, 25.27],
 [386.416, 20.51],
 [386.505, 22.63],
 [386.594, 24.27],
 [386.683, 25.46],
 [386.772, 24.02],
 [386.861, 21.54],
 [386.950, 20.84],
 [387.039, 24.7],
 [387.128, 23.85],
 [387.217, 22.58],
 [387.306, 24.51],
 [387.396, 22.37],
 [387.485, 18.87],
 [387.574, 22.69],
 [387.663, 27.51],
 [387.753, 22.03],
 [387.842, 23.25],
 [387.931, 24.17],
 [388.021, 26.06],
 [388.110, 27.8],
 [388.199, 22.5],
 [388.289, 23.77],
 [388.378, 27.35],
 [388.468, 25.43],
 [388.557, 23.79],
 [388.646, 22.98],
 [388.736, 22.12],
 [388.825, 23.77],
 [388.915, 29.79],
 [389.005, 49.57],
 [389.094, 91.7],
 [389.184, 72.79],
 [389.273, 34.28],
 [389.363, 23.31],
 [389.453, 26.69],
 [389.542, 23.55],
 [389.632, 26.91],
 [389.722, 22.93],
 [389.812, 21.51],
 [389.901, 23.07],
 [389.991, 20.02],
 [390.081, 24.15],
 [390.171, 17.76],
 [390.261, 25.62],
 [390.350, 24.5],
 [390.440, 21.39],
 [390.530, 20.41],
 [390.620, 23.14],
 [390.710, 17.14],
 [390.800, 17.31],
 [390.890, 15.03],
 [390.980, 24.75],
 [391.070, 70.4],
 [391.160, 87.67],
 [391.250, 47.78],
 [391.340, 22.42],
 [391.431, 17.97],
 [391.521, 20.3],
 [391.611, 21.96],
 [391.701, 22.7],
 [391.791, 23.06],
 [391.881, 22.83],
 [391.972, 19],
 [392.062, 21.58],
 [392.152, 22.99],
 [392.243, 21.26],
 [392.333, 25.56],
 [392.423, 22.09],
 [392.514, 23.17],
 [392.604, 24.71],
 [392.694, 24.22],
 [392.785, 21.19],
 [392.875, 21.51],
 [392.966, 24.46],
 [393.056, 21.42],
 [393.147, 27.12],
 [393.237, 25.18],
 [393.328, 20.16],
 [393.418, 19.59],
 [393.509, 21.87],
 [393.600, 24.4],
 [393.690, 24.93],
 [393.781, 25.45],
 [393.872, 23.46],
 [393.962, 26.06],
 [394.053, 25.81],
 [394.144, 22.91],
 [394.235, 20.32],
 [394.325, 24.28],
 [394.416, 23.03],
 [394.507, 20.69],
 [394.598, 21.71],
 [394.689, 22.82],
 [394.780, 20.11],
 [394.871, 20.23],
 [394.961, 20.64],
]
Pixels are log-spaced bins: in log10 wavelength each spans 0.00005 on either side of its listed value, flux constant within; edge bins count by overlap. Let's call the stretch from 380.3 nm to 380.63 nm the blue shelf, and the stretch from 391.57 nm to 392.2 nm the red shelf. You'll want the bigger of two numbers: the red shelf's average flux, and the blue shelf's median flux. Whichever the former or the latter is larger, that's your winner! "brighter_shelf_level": 25.8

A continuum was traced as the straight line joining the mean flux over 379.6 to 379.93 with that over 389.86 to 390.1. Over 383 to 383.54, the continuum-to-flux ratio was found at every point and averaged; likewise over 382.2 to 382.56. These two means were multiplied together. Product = 1.1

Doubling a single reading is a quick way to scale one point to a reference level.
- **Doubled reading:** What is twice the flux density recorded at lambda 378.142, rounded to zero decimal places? 45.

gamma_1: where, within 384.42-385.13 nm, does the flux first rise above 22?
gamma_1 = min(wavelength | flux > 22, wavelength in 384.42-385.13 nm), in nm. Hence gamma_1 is 384.552 nm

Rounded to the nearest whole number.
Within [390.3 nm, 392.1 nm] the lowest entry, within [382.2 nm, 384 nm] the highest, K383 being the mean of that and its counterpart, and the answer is 23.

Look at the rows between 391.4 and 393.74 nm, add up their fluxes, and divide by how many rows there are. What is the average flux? 22.5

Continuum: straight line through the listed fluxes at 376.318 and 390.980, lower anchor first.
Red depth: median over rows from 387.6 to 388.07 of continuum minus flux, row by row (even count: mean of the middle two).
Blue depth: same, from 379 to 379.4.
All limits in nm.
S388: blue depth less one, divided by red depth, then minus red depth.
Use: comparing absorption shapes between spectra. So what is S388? -3.4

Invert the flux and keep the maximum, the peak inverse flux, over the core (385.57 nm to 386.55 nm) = 0.060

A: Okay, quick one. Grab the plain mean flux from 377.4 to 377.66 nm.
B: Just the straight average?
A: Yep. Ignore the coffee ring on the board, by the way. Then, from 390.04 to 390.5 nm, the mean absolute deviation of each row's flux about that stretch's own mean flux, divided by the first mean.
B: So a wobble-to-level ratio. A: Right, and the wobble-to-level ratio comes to 0.13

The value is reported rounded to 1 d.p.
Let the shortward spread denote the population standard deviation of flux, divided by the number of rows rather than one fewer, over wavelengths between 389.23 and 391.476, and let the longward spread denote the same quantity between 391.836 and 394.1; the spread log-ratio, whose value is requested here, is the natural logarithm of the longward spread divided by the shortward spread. -2.0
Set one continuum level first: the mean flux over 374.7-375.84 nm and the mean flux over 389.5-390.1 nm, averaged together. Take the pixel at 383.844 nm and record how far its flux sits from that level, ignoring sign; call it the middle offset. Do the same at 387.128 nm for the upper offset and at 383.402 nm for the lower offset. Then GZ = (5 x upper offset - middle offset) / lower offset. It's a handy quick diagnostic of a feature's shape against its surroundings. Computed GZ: 4.0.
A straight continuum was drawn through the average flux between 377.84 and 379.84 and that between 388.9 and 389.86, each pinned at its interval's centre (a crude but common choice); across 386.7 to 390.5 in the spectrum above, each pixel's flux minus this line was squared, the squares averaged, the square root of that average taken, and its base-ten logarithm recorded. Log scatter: 1.22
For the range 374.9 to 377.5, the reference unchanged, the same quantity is 2.11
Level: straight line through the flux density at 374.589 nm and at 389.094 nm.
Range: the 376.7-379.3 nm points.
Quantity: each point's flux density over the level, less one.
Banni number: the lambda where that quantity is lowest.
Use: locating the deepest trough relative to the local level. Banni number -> 377.446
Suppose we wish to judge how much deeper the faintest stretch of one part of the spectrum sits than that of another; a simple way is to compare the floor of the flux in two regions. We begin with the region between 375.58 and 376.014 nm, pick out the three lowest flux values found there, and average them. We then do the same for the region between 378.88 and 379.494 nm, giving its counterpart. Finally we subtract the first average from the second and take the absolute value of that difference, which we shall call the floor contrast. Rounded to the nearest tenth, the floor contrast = 4.3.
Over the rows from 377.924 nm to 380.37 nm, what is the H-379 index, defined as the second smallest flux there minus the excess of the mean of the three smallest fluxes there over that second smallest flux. 19.2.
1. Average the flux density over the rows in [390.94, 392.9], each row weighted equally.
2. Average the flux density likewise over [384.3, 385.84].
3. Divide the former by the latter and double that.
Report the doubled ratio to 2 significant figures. 2.3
